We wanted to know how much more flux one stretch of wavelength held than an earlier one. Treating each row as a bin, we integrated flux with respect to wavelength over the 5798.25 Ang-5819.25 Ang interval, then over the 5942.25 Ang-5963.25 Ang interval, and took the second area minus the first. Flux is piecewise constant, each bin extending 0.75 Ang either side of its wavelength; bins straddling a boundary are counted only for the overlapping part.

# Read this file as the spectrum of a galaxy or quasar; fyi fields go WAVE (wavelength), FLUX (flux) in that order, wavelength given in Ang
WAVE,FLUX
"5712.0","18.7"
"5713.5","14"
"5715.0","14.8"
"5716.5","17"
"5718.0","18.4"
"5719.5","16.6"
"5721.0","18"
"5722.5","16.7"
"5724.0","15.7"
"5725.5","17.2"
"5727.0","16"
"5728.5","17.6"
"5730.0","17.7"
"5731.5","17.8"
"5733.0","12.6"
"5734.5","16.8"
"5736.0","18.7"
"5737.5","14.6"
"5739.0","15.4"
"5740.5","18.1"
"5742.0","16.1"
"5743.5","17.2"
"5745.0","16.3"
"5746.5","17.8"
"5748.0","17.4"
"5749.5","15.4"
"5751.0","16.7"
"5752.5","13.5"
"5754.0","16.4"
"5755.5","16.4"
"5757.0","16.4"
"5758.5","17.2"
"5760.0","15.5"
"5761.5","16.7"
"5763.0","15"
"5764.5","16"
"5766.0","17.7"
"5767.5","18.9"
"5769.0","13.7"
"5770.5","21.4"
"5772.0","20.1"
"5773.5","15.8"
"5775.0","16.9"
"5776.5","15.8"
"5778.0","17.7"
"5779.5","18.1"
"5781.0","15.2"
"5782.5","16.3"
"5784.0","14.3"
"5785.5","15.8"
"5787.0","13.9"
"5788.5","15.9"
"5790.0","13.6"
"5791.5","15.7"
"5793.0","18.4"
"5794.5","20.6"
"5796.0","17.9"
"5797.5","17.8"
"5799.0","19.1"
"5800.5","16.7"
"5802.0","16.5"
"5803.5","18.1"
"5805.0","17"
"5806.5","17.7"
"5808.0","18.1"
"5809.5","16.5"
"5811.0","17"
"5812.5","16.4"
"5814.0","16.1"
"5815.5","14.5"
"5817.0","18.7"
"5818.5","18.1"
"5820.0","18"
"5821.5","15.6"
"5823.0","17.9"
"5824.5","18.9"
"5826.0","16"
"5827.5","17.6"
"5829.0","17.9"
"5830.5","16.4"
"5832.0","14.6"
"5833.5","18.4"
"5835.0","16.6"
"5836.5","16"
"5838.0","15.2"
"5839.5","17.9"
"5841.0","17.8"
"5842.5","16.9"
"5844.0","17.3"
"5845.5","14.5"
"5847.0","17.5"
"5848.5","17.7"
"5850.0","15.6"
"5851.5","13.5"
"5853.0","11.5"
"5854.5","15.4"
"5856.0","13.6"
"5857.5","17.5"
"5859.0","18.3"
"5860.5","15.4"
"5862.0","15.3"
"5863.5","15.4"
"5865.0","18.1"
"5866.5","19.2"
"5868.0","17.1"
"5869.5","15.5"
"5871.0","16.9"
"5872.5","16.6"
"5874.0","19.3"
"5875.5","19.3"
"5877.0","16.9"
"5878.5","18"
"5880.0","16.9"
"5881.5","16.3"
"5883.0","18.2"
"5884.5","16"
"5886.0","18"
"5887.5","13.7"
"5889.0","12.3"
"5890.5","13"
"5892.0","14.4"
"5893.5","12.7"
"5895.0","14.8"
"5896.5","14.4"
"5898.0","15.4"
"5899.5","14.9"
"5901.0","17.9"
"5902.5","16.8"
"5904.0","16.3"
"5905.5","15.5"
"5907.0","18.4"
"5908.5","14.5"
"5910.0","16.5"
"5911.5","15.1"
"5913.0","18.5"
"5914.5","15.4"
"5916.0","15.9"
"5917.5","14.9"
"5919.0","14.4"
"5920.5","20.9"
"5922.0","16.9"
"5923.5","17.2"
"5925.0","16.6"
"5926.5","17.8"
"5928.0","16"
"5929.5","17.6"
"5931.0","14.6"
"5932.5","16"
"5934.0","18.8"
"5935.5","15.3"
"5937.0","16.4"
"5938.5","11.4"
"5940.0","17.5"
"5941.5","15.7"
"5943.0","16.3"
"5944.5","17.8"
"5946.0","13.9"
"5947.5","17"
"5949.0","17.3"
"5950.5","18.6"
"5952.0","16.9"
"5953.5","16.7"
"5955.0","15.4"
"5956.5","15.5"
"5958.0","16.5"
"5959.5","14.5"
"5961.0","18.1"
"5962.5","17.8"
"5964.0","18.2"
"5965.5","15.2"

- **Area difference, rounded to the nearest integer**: -12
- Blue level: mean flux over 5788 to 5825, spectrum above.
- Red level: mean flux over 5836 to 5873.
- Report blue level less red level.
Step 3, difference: 1.0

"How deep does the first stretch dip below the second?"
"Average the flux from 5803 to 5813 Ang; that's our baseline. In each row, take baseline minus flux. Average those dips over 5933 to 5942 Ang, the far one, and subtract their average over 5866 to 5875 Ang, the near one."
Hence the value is 1.6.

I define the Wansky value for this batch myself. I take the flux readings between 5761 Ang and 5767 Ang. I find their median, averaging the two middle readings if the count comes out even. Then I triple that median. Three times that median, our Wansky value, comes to 49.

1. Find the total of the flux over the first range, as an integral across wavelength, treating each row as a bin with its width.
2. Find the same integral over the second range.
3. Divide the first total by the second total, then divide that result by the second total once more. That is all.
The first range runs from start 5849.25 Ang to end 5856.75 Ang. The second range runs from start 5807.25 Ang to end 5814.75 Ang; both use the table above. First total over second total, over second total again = 0.0066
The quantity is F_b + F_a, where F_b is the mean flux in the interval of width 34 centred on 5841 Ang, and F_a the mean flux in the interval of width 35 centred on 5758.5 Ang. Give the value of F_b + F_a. 33.0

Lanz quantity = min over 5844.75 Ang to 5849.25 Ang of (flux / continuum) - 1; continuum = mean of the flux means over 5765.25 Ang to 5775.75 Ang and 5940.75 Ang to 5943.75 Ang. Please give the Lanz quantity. -0.14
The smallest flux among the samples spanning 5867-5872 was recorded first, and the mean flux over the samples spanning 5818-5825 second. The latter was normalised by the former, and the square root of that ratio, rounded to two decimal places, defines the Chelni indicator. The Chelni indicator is 1.07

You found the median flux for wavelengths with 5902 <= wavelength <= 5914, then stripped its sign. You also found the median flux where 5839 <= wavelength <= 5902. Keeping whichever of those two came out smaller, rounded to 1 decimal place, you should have 16.4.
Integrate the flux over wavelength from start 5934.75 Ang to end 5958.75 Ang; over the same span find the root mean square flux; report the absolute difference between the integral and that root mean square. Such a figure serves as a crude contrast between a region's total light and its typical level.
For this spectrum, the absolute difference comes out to 371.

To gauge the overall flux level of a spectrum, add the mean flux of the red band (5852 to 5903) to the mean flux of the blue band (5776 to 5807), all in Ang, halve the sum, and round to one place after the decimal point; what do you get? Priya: 16.4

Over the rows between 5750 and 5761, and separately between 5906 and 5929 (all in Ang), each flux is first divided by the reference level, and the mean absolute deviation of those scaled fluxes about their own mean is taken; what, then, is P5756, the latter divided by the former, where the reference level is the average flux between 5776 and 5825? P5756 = 1.56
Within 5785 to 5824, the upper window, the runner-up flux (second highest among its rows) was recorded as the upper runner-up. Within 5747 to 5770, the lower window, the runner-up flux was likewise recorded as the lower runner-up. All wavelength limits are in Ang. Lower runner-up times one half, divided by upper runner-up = 0.46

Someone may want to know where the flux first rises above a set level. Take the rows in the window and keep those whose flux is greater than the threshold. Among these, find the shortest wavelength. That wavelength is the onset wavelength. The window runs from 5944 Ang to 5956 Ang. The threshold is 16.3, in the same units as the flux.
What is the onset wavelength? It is 5944.5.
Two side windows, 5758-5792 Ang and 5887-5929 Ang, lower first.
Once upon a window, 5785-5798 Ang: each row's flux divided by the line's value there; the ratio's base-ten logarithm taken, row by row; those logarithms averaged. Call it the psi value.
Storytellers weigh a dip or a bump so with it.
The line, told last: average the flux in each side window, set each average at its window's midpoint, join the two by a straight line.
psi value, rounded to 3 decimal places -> 0.004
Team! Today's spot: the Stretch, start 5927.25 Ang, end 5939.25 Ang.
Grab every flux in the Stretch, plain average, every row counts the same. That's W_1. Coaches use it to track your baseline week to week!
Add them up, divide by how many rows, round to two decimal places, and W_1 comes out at 15.76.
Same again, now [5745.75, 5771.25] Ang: 16.59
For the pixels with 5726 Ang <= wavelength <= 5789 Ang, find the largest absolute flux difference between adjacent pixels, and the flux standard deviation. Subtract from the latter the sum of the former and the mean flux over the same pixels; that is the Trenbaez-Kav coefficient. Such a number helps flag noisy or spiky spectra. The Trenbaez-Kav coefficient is -22.5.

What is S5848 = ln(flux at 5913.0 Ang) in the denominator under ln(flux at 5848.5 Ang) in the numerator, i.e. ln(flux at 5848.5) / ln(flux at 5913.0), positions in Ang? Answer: 0.98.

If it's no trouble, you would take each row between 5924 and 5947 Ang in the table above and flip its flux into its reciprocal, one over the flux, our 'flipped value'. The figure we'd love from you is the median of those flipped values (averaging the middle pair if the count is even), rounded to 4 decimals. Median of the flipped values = 0.0613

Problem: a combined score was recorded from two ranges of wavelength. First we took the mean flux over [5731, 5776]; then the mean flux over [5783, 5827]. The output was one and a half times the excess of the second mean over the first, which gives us 0.5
